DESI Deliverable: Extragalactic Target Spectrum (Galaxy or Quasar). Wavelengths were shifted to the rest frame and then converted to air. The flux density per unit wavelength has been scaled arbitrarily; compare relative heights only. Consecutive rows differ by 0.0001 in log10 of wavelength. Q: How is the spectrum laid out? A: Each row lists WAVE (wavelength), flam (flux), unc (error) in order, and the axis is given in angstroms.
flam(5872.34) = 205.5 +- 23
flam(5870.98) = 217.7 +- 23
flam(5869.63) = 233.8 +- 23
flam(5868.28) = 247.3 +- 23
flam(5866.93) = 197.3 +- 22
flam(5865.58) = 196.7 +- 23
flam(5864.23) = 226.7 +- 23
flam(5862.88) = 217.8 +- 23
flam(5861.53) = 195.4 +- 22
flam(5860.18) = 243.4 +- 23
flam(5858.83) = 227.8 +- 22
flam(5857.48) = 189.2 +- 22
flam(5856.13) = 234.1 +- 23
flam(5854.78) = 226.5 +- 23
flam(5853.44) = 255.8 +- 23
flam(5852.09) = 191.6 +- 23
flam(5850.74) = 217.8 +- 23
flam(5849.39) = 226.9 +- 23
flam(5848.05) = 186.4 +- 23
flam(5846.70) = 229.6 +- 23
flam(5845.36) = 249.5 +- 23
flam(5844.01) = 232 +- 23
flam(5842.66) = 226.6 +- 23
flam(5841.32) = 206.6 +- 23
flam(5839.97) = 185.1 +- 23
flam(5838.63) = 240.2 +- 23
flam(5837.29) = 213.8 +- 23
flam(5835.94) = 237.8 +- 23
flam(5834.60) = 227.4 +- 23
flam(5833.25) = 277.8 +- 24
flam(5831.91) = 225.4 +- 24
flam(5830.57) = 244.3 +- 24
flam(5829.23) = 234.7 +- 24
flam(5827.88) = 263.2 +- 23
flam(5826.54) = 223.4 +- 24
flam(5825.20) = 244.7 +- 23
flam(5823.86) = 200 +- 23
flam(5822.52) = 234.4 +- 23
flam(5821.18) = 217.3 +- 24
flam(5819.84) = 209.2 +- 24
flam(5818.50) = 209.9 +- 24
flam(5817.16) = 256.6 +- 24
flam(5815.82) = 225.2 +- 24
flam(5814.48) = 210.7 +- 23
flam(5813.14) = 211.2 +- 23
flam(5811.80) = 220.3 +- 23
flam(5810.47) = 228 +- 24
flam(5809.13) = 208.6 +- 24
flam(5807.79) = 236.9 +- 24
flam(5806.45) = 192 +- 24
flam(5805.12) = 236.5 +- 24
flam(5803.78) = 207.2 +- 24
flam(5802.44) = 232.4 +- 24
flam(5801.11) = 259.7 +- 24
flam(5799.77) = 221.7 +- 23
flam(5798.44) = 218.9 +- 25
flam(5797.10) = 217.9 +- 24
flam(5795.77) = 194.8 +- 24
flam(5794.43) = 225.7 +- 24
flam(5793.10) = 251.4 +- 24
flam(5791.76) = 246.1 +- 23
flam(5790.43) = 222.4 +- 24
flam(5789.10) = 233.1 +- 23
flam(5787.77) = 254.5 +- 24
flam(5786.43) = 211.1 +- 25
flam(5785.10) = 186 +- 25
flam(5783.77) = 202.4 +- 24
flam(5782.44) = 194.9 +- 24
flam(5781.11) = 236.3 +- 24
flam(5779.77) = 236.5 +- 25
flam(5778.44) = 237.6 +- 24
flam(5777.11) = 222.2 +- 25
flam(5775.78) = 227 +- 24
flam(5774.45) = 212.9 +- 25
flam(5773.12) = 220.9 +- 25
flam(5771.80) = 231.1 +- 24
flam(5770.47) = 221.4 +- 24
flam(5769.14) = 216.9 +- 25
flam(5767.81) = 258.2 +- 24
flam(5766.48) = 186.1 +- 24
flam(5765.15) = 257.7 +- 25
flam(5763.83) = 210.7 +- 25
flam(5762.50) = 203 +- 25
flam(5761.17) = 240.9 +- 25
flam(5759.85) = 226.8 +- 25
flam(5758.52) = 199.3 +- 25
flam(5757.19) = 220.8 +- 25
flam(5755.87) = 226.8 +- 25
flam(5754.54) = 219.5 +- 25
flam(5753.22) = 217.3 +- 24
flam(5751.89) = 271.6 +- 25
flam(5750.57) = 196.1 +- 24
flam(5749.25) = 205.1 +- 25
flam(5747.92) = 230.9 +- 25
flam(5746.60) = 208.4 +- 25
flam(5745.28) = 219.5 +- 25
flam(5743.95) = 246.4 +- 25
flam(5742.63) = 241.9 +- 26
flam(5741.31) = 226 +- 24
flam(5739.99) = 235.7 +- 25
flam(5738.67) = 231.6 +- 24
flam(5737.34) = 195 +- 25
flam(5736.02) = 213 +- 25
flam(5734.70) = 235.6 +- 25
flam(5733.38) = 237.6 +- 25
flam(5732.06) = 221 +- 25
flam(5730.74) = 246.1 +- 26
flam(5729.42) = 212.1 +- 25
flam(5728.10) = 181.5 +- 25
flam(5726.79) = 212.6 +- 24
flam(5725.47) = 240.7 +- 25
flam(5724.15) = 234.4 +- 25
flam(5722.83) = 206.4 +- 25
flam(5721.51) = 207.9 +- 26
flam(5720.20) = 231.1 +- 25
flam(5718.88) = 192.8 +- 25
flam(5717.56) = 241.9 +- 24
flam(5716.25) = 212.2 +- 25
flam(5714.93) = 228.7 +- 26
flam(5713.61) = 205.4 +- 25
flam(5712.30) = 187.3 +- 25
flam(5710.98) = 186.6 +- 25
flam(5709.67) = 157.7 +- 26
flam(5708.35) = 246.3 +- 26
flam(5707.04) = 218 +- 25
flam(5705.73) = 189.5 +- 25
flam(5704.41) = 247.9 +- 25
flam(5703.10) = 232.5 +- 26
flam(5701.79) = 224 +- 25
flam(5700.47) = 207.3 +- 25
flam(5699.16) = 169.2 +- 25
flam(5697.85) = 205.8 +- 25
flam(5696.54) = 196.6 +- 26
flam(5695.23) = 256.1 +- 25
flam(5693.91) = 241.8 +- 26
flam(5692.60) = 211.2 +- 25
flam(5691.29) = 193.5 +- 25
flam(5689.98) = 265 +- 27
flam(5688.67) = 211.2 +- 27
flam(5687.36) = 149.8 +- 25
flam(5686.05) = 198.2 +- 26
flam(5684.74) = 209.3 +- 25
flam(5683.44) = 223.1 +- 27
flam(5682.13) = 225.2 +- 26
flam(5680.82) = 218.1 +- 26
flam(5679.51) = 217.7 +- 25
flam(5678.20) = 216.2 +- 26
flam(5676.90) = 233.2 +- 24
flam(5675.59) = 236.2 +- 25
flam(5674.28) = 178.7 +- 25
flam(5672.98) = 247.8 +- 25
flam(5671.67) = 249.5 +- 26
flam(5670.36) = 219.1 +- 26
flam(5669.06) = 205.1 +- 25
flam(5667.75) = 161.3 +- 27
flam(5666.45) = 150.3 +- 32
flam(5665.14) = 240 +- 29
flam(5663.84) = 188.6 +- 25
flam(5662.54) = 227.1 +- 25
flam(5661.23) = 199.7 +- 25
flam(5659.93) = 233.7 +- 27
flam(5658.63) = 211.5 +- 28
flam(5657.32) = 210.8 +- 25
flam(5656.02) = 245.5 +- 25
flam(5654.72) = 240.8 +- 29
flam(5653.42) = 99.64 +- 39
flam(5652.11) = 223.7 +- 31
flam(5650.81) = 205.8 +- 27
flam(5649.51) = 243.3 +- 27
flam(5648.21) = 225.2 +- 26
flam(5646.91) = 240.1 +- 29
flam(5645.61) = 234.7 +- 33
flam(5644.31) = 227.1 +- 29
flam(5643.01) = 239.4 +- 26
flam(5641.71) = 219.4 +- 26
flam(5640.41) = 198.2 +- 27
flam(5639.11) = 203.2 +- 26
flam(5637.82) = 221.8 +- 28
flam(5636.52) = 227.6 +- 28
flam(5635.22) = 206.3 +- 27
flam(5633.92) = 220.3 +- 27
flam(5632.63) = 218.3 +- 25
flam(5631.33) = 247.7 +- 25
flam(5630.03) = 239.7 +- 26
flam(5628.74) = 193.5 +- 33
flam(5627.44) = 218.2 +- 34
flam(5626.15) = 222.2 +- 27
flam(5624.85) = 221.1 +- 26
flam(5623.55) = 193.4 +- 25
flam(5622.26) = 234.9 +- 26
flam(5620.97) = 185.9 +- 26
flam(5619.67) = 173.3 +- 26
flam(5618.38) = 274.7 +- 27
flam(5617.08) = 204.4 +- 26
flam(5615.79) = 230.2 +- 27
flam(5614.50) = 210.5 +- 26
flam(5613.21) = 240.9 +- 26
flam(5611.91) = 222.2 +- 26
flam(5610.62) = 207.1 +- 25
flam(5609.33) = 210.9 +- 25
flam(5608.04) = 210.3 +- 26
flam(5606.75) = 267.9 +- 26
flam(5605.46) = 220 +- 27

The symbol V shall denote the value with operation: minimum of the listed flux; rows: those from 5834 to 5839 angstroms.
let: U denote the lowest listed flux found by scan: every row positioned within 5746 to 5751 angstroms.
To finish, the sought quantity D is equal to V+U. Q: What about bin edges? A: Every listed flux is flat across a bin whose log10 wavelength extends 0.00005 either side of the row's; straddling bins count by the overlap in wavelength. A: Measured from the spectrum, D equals 410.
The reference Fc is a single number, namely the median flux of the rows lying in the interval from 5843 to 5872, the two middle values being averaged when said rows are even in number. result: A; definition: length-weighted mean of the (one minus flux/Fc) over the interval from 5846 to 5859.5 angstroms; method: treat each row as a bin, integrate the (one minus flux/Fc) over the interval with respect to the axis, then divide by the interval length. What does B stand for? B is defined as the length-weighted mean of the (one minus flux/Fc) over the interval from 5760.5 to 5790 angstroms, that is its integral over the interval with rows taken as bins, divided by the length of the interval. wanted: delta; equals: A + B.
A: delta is 0.053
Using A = 0.036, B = 0.0173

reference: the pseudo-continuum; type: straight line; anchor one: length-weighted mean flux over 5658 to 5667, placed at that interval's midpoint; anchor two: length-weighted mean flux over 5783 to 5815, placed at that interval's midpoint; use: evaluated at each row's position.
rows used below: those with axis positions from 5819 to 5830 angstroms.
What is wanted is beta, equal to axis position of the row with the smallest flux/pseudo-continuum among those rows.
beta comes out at 5823.86 angstroms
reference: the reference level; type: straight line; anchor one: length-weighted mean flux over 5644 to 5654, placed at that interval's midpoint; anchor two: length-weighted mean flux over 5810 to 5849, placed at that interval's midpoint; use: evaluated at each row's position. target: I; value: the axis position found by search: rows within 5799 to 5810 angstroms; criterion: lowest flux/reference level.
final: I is 5806.45 angstroms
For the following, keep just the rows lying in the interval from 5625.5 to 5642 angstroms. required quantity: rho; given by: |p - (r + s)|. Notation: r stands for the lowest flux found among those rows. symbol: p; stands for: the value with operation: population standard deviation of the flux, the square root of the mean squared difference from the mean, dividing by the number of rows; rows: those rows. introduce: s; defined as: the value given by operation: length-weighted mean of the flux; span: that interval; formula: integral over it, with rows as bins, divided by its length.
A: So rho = 397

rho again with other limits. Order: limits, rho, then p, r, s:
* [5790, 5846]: 392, 20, 185.1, 227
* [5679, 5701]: 334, 27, 149.8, 212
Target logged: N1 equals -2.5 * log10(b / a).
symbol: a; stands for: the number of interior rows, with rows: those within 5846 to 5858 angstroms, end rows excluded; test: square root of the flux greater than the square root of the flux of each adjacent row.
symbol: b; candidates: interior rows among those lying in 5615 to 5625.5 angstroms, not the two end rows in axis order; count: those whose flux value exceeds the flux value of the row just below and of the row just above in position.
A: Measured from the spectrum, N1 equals 0.4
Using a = 3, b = 2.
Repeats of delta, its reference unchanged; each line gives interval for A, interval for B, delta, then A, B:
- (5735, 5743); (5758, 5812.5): 0.029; 0.013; 0.0155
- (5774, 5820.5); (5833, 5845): 0.019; 0.017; 0.0019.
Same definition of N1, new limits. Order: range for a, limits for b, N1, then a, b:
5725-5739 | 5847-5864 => -0.8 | 2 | 4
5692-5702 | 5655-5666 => 0.0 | 2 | 2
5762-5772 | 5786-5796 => 0.0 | 2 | 2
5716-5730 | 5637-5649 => 0.4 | 3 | 2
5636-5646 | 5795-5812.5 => -1.5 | 1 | 4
